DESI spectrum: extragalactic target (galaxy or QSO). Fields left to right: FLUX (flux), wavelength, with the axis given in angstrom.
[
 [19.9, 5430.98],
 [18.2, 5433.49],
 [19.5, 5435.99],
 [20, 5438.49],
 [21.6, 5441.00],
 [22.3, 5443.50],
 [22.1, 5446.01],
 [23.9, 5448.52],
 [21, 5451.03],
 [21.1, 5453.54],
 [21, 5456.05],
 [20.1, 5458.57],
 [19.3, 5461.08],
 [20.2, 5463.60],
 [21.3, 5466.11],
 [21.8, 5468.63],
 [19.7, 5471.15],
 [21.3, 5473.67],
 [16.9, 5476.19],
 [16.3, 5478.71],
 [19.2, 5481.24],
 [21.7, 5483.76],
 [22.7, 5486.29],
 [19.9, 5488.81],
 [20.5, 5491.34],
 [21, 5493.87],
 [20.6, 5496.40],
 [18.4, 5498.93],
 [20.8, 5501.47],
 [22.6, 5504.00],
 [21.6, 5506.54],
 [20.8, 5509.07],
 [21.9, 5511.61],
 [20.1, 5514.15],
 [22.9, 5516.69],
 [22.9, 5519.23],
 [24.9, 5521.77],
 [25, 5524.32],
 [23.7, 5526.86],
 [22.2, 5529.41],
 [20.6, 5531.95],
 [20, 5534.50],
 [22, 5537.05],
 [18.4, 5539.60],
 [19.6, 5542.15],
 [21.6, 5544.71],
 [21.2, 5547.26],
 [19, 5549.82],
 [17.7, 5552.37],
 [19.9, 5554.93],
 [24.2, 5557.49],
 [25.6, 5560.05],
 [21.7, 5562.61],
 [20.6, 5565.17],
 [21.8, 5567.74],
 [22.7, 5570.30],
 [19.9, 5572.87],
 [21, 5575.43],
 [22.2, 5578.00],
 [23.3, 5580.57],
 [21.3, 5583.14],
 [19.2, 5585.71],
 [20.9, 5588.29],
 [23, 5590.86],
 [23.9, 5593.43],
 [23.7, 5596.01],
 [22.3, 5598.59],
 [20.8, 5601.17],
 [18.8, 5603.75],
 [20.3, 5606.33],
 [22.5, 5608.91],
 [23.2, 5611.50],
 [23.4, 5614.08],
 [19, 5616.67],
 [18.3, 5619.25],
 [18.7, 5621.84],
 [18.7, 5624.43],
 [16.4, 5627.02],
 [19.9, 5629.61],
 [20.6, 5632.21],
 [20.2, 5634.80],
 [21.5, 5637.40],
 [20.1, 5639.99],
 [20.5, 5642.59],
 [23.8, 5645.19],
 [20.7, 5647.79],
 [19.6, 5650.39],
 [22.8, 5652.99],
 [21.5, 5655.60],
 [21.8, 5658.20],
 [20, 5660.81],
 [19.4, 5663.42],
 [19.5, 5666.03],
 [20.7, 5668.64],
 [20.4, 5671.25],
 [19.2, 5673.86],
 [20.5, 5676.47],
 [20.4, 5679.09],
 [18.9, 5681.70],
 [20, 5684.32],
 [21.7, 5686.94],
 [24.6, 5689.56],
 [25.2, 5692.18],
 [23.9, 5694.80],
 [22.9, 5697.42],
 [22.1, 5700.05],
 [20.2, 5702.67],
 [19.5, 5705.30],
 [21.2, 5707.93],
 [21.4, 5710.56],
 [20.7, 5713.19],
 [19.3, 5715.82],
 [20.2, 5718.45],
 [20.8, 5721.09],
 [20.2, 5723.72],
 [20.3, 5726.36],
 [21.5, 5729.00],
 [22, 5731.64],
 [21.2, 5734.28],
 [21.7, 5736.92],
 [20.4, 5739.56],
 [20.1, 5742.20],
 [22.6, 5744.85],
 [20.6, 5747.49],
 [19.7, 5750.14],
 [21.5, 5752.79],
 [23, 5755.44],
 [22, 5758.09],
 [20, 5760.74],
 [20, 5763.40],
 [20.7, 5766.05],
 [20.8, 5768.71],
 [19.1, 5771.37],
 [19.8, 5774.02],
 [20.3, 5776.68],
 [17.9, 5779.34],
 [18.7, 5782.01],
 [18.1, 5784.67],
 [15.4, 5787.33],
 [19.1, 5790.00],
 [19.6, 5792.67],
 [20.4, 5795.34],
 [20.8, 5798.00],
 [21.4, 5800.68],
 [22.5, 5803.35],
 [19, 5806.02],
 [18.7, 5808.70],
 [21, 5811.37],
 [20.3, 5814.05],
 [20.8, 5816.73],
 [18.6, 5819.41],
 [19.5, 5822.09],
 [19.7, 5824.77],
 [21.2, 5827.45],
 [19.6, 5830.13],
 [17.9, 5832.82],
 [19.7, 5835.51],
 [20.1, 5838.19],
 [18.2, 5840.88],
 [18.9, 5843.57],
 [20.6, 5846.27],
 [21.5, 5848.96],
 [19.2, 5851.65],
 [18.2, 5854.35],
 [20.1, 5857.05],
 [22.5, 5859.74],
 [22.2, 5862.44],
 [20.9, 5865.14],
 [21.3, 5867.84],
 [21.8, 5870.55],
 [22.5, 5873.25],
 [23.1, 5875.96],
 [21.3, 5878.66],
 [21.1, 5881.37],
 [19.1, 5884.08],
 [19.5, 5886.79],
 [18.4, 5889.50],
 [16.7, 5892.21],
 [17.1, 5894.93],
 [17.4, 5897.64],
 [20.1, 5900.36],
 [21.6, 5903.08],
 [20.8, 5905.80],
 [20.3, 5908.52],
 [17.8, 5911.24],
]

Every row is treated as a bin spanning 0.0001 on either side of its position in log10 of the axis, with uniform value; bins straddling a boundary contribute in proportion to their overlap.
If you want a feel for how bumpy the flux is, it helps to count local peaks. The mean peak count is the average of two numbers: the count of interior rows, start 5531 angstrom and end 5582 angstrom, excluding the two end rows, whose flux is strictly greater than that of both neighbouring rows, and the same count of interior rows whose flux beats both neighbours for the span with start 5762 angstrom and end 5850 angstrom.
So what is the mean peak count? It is 6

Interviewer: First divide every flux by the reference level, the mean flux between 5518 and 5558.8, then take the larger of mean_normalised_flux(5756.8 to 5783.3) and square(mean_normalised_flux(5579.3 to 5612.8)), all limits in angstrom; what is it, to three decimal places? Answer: 1.033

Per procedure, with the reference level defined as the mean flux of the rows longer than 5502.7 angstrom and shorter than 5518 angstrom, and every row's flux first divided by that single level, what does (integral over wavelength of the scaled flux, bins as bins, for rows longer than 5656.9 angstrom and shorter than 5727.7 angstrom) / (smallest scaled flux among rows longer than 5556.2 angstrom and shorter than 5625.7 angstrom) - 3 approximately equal 78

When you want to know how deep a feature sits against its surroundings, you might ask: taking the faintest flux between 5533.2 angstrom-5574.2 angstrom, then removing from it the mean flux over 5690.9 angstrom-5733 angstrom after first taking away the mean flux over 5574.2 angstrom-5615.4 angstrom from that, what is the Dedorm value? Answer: 18.2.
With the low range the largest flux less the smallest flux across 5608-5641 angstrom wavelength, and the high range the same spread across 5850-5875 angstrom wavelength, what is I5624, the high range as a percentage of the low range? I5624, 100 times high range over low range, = 61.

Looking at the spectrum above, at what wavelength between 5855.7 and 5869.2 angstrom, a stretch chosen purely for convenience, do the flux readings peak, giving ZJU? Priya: 5859.74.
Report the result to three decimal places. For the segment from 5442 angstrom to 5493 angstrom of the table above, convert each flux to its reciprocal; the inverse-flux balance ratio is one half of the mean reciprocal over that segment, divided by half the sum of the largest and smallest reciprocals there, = 0.474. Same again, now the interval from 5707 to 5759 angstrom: 0.500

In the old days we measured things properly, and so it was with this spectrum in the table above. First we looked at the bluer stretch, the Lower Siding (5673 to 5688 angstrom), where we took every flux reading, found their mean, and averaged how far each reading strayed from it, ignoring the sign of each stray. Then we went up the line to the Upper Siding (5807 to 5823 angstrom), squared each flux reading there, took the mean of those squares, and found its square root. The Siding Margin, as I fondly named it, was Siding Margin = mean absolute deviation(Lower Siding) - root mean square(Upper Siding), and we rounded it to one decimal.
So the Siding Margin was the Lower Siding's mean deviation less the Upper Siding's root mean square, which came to -19.1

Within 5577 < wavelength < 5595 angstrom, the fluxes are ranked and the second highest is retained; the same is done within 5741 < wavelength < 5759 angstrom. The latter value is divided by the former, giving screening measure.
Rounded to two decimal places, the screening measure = 0.97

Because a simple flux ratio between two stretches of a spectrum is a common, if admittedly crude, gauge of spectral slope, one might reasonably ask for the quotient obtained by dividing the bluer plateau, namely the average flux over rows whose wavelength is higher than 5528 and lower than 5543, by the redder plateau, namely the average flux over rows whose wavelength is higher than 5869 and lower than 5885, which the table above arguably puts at 0.953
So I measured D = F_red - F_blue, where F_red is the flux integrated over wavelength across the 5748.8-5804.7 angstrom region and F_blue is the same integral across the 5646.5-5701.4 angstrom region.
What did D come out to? -46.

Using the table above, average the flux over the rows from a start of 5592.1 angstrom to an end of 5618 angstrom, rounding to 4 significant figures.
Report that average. 21.79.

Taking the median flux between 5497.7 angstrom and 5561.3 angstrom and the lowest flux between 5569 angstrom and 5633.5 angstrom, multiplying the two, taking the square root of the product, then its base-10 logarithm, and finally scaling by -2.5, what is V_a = -3.19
